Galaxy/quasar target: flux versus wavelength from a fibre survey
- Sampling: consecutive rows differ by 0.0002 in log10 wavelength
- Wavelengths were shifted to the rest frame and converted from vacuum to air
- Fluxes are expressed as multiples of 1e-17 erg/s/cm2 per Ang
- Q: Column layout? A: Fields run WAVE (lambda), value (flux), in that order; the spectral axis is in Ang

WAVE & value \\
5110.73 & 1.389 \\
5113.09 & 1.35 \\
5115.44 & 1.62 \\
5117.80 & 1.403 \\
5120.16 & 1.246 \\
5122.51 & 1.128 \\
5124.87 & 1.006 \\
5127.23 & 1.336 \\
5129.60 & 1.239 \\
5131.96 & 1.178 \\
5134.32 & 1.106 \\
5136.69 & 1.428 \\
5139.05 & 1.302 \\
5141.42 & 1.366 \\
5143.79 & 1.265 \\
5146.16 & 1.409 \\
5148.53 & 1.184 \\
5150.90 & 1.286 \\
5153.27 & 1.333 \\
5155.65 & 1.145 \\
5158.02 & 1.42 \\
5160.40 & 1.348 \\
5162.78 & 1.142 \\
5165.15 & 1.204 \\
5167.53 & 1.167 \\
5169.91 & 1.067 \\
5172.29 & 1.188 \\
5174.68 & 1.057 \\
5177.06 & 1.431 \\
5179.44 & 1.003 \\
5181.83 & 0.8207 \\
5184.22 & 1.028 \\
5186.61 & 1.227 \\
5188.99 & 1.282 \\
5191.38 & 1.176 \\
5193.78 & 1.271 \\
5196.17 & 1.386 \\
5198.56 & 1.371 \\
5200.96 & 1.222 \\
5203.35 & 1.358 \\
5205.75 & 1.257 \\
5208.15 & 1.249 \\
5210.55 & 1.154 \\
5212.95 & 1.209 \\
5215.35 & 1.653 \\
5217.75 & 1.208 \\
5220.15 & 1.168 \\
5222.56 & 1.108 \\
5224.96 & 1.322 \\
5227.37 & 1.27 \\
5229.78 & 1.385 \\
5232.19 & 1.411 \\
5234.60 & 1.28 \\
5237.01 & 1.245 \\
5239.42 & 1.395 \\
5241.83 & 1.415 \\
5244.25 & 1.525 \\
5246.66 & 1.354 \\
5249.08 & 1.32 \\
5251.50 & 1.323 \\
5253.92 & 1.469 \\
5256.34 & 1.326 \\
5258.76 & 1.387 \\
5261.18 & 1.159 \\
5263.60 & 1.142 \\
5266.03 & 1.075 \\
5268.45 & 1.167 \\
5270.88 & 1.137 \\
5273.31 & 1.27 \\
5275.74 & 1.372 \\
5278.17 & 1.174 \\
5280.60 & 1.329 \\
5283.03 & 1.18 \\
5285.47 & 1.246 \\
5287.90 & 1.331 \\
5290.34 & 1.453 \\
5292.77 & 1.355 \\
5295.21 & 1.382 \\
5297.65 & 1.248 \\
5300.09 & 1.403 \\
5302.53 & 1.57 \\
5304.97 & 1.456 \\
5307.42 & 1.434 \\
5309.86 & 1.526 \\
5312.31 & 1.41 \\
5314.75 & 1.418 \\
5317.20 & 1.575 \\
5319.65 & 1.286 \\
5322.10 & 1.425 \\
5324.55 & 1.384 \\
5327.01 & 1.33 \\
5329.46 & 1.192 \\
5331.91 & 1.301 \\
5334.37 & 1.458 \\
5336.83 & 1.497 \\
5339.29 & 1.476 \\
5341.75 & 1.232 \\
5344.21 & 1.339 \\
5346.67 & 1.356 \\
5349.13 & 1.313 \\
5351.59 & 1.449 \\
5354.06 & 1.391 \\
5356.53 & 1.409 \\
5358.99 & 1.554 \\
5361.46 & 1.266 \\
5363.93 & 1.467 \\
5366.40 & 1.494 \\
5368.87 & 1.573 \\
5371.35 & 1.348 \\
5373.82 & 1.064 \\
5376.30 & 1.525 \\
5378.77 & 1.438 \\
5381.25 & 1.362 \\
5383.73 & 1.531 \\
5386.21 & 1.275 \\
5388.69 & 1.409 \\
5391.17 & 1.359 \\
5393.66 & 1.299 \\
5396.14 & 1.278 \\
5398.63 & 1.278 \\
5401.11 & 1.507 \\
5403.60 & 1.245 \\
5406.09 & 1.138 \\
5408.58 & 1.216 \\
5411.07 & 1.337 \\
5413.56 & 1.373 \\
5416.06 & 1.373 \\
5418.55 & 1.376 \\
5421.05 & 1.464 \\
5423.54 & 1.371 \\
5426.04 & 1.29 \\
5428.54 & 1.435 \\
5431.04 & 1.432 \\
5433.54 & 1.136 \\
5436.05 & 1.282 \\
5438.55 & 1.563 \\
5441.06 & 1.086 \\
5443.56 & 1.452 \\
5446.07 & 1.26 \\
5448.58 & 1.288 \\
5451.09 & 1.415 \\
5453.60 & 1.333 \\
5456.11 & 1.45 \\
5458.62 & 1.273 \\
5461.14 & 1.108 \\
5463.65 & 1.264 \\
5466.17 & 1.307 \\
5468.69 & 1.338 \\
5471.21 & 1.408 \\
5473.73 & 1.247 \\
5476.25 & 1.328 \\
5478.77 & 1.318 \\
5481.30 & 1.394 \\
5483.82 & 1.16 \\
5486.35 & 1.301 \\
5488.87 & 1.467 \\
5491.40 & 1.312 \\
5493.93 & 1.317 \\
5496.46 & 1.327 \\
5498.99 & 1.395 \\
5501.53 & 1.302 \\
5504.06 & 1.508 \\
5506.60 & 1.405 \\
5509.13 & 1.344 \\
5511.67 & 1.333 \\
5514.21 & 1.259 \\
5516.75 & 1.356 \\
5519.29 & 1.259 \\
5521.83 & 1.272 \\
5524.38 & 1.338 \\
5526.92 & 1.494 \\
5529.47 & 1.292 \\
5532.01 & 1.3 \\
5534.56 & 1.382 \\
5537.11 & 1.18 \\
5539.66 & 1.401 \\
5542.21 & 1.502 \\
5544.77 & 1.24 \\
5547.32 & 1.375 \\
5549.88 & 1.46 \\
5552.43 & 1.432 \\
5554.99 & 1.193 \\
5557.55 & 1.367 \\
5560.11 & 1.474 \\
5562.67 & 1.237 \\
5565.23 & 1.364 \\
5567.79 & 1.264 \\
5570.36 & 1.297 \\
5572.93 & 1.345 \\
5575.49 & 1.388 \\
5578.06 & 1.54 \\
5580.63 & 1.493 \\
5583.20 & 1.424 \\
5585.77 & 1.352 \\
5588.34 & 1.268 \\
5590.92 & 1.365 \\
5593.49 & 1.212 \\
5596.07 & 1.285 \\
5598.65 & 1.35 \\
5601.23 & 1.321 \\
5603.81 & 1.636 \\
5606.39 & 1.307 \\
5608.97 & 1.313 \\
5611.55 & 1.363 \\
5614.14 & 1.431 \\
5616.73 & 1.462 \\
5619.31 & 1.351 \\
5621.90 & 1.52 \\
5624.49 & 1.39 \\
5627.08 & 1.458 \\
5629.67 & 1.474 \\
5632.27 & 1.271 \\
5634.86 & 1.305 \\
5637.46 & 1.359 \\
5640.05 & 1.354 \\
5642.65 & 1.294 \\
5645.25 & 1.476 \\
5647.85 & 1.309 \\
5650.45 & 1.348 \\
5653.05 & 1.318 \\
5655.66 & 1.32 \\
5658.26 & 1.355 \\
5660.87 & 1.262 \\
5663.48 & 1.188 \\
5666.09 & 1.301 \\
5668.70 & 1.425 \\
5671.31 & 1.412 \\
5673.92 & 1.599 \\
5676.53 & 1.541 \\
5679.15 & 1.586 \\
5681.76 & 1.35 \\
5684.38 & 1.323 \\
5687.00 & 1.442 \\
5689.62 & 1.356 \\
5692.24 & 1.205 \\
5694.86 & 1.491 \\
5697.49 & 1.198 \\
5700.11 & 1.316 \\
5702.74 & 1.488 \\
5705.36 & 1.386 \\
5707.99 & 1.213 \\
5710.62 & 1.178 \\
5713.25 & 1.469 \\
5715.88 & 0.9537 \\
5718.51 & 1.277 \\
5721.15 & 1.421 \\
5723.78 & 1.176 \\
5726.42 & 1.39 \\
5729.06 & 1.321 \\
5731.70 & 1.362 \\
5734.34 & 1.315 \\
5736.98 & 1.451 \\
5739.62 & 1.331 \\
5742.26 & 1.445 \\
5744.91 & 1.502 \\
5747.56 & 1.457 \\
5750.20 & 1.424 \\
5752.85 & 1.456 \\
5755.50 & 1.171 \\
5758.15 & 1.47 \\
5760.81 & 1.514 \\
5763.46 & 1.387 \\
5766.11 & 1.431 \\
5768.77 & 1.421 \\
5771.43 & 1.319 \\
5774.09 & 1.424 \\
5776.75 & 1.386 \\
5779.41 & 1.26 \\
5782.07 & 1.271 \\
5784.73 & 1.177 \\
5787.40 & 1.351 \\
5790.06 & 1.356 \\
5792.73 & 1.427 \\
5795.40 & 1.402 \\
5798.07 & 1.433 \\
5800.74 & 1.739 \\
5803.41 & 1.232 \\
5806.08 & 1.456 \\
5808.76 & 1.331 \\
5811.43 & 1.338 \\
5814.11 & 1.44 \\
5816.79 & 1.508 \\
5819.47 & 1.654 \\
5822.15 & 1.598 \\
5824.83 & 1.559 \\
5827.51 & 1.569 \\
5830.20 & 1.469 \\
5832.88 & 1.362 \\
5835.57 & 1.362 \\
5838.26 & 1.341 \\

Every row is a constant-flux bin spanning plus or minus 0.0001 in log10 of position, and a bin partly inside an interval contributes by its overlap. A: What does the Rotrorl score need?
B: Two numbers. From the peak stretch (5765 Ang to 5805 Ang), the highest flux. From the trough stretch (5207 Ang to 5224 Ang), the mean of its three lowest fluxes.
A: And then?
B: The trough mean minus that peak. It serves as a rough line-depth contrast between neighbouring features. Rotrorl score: -0.60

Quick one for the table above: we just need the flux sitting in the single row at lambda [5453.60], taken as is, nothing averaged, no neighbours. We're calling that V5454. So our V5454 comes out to 1.333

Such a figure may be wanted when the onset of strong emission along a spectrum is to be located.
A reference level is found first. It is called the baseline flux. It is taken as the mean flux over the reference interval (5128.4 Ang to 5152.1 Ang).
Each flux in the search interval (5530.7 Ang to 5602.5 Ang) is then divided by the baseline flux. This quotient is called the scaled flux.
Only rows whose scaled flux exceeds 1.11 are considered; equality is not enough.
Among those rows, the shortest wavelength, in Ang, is 5542.21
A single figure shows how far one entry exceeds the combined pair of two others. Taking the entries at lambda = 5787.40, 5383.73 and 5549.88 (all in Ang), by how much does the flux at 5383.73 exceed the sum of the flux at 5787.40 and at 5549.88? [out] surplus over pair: -1.28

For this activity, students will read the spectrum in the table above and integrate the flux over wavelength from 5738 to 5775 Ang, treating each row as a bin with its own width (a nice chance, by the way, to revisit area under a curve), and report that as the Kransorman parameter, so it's 52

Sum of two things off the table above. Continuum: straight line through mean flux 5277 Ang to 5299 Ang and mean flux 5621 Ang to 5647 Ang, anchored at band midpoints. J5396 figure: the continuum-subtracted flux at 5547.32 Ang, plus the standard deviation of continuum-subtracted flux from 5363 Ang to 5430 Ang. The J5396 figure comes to 0.13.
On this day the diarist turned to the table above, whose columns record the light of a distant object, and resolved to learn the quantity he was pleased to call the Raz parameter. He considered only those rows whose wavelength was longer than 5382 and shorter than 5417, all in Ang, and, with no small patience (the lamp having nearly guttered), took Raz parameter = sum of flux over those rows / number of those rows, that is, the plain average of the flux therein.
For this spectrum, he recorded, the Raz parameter 1.33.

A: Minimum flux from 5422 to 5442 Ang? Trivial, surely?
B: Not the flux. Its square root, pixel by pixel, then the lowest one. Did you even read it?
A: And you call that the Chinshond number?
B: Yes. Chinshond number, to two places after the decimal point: 1.04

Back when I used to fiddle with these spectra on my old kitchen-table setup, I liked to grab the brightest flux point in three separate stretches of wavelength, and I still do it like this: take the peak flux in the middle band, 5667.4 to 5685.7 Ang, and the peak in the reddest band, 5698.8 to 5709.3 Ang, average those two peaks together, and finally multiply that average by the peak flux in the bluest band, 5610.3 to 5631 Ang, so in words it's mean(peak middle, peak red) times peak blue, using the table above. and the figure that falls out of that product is 2.35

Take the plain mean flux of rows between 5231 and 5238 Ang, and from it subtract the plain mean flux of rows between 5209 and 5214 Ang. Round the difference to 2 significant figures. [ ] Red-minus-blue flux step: 0.13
